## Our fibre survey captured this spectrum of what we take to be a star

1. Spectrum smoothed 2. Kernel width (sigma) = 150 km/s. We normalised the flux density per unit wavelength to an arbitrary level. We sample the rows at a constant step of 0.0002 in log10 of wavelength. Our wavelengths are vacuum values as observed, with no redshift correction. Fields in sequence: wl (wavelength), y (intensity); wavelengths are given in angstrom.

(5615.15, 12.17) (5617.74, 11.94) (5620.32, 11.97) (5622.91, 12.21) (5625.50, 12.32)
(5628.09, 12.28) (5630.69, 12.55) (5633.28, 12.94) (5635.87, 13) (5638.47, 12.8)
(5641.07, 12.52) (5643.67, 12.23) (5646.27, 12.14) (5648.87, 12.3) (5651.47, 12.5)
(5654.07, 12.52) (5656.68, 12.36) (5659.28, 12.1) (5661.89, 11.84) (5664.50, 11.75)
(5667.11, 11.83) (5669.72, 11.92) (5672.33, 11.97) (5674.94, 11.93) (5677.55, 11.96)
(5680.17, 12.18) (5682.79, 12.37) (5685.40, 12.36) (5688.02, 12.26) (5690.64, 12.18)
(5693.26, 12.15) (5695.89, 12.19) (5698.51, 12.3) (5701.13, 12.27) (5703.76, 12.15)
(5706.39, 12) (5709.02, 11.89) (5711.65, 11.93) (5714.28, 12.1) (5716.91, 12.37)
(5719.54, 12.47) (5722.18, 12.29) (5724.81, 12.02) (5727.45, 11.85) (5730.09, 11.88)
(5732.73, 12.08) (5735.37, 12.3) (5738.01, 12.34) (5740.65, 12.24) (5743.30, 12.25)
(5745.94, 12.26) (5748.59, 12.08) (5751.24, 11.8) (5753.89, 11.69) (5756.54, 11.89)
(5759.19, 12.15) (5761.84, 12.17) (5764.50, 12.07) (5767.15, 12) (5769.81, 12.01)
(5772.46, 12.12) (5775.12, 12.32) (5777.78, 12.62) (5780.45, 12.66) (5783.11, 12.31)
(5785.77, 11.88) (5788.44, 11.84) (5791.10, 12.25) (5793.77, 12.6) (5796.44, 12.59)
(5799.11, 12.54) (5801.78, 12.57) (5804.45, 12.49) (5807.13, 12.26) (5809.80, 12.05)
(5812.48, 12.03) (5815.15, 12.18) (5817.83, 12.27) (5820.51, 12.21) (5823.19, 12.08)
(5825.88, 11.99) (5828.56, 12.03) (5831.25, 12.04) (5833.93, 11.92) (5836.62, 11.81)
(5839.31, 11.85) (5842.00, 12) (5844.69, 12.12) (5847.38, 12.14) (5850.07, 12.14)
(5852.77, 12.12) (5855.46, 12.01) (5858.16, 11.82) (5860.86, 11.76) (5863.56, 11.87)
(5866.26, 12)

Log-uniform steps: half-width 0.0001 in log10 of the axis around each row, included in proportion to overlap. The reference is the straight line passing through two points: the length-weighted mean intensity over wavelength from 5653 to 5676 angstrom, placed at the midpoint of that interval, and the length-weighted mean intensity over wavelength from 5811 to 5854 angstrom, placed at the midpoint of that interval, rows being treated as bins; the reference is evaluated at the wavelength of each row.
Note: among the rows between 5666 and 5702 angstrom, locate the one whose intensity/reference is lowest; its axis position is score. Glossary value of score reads 5667.11 angstrom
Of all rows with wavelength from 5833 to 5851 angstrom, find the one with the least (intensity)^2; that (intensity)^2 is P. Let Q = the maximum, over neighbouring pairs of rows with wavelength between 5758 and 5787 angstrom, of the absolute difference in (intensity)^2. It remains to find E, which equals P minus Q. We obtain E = 129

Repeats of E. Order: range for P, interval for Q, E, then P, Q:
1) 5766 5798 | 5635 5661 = 133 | 140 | 7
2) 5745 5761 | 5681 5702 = 134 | 137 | 3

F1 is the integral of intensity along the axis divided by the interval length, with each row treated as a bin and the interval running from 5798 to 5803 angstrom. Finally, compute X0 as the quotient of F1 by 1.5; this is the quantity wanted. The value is 8.37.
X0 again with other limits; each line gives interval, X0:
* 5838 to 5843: 7.95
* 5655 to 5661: 8.14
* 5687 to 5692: 8.15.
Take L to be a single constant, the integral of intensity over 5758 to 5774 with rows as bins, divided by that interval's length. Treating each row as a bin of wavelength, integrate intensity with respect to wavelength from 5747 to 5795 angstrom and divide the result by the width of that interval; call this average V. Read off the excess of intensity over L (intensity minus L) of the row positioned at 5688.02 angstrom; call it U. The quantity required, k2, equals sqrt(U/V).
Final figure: 0.12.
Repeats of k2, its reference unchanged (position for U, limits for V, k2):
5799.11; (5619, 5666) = 0.19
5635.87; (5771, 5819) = 0.27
